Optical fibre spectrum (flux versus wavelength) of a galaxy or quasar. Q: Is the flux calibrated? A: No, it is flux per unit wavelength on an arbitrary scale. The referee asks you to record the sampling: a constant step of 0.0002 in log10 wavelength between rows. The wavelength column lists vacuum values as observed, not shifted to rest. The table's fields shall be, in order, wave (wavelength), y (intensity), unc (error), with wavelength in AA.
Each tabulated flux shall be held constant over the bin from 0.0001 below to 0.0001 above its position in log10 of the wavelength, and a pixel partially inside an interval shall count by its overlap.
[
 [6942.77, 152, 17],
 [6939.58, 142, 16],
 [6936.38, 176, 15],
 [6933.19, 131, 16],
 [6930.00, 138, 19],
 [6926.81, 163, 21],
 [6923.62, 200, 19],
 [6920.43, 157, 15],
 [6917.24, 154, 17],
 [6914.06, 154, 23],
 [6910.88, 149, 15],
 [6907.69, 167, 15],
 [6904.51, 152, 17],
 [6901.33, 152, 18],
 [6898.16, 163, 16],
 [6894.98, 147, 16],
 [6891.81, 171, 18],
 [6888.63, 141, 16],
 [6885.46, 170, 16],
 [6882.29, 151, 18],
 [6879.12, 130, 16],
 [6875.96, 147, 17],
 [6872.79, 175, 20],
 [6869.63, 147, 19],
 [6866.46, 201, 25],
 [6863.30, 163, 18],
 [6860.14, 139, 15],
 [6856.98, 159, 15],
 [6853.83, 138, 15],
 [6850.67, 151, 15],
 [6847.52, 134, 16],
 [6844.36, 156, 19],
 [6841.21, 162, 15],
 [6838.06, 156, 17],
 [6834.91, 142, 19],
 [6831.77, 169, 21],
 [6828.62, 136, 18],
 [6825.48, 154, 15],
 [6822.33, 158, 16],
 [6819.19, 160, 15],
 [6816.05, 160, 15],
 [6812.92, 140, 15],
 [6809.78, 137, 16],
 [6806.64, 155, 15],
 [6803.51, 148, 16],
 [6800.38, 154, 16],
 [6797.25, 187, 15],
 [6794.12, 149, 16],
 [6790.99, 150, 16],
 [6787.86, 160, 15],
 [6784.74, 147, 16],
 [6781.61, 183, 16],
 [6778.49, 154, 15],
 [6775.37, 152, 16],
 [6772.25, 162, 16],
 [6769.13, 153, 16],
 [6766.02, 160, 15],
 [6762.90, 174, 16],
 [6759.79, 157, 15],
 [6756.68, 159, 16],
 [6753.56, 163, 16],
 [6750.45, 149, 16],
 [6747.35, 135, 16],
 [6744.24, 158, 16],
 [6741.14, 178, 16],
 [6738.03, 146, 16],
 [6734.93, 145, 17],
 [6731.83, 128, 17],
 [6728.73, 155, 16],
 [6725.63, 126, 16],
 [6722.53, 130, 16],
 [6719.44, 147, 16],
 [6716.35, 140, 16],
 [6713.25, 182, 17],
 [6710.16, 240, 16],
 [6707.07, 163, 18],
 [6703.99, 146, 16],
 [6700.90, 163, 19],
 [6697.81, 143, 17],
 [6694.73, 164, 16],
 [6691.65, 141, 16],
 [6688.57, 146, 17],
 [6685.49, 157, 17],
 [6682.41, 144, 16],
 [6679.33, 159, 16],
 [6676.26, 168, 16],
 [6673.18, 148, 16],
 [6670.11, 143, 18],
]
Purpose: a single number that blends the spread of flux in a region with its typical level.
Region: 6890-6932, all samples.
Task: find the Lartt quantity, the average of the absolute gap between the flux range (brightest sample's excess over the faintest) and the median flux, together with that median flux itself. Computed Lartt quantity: 123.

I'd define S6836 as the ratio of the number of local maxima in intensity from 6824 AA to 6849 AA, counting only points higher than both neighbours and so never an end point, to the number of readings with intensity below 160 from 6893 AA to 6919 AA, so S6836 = 0.33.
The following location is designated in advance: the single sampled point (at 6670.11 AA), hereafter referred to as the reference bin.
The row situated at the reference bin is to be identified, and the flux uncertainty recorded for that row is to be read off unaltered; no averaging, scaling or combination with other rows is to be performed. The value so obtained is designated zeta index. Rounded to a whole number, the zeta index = 18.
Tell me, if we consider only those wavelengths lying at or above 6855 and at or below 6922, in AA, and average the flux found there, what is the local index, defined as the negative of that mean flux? -157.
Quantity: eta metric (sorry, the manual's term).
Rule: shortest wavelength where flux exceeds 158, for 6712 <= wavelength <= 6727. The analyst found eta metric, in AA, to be 6713.25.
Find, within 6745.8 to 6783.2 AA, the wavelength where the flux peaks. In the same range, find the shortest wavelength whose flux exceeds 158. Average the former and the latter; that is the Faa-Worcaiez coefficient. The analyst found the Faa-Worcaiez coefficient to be 6767.6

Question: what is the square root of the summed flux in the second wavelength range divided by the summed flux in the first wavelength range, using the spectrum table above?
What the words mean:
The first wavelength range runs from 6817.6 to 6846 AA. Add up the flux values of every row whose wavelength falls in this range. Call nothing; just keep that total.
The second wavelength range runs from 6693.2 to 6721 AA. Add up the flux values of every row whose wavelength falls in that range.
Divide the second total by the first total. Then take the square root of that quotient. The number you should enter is 1.03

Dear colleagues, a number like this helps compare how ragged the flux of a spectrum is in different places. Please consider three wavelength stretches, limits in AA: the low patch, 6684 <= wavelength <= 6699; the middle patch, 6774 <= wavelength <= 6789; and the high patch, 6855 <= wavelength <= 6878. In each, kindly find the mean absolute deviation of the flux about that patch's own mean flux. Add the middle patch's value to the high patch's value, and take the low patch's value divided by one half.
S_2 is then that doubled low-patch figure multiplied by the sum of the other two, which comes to 418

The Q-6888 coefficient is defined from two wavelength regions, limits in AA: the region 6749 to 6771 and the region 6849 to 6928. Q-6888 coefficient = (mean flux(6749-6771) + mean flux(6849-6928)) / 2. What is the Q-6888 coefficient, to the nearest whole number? 158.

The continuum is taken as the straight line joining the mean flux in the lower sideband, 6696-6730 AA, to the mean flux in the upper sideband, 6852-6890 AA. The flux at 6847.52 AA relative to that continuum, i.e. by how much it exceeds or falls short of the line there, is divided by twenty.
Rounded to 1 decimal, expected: -1.1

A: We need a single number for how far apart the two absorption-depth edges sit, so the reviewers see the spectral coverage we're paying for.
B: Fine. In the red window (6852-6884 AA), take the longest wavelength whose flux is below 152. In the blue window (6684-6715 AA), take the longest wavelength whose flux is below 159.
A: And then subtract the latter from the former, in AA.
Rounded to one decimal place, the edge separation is 178.3 AA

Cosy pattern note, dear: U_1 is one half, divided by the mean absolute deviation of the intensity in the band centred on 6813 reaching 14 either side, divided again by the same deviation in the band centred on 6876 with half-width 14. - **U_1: 0.0044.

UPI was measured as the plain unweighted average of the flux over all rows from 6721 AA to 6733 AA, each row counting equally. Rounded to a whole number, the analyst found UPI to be 135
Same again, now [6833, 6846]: 154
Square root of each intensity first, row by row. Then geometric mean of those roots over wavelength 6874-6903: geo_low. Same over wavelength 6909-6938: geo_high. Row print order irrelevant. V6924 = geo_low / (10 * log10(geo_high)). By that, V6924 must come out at 1.12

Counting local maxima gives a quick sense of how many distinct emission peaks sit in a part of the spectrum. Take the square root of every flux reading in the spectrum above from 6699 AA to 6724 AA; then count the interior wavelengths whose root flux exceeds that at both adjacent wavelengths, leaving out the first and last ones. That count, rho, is 2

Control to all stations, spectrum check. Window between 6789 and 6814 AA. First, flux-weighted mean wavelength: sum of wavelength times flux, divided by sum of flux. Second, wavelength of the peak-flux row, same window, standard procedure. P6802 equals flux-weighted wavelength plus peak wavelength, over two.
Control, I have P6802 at 6799.5 AA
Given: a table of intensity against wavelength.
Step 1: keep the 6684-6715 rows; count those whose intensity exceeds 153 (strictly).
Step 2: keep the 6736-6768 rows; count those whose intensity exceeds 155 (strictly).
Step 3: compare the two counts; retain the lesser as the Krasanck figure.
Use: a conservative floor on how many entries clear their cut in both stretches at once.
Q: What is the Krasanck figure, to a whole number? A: 6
